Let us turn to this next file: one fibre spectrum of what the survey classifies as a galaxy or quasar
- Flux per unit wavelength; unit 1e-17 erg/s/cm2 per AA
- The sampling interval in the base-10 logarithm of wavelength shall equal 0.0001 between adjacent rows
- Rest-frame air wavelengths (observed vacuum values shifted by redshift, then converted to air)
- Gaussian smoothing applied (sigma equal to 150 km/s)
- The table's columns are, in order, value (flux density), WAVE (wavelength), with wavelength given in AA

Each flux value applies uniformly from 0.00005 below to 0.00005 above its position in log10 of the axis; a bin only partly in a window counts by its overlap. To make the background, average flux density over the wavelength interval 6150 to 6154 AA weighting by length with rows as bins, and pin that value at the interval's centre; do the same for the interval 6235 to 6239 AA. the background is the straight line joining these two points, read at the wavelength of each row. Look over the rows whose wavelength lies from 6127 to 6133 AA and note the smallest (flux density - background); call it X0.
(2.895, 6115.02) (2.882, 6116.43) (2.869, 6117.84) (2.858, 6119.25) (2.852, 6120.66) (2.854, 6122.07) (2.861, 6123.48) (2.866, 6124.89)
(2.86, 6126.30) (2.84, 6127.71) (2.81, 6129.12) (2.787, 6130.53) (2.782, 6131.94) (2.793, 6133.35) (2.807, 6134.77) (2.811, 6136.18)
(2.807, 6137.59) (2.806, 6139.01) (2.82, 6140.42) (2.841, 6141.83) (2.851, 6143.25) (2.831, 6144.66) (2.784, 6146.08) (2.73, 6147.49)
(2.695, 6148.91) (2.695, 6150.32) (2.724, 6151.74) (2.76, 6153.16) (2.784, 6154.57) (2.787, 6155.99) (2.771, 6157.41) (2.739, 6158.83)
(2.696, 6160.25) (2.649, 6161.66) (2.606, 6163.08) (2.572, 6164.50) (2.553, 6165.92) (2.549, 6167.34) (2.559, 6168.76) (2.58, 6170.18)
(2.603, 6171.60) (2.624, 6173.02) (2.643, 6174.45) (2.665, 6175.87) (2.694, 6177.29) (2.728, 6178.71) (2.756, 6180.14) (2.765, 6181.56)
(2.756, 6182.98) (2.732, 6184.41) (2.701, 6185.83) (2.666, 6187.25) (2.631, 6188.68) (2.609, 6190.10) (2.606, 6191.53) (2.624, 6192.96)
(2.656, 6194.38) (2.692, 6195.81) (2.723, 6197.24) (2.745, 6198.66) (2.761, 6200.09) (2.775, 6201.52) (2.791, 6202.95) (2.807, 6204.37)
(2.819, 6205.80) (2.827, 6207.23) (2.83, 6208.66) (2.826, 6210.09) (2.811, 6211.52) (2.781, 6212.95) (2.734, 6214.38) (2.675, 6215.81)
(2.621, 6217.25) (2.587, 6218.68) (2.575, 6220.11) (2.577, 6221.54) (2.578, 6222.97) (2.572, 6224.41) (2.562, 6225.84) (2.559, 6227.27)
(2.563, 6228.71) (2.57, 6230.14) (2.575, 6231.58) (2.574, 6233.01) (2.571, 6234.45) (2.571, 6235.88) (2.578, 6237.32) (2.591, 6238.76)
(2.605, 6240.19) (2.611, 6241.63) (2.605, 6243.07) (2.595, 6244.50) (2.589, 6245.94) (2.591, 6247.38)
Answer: 0.01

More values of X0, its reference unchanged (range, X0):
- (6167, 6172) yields -0.15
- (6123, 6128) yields 0.06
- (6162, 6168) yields -0.15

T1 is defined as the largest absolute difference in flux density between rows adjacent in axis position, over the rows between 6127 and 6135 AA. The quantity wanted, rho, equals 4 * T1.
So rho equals 0.12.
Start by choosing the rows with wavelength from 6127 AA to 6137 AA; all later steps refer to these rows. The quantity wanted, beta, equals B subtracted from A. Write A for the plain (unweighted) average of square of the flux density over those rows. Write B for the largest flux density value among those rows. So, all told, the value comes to 5.02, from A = 7.86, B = 2.84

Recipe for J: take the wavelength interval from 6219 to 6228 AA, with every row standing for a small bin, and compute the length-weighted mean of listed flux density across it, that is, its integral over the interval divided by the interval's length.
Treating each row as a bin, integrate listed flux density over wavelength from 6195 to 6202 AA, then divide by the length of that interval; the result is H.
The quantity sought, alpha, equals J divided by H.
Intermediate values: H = 2.74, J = 2.57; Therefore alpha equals 0.94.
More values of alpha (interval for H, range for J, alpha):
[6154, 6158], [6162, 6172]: 0.93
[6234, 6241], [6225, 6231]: 0.99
